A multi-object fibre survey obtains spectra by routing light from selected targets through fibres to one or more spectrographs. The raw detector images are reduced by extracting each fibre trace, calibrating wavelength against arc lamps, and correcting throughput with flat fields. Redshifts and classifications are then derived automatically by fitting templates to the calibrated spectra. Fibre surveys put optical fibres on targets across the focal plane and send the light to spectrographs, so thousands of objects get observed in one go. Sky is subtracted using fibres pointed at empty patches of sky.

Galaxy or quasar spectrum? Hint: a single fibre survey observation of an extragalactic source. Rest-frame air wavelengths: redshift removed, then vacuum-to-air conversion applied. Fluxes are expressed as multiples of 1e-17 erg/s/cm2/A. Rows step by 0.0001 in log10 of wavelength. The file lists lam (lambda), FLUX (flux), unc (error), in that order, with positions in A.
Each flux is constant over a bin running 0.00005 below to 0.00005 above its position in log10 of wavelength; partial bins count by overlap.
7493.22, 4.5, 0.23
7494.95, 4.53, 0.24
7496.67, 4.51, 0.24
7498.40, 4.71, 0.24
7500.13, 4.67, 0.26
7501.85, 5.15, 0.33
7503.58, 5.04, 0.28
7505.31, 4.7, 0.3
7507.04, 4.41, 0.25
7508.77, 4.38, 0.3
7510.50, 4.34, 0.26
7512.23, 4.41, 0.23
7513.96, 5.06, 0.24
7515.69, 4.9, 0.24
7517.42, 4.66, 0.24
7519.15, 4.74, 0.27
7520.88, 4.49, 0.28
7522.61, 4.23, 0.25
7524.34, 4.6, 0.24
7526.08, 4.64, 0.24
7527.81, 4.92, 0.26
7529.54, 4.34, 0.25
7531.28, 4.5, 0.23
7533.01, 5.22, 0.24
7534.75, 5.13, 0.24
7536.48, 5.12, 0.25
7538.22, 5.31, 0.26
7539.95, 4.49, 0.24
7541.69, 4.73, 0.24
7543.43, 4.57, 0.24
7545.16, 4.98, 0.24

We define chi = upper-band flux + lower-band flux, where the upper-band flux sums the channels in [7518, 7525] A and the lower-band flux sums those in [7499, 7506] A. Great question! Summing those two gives 37.6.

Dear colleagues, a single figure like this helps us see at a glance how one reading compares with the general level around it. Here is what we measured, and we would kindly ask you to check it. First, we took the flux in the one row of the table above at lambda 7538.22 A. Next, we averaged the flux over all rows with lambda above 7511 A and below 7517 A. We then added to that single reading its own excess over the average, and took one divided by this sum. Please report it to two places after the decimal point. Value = 0.17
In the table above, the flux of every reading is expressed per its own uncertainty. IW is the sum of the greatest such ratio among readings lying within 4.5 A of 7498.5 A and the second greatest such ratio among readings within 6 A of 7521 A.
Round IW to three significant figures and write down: 39.0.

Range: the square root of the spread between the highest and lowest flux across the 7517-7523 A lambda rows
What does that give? 0.71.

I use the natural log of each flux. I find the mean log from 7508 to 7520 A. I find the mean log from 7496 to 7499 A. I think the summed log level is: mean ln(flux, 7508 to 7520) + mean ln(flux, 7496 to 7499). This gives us 3.06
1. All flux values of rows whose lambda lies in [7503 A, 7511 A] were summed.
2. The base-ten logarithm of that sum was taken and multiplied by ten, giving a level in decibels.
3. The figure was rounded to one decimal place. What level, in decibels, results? 13.6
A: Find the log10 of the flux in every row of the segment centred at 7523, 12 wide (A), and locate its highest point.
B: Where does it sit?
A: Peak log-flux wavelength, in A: 7527.81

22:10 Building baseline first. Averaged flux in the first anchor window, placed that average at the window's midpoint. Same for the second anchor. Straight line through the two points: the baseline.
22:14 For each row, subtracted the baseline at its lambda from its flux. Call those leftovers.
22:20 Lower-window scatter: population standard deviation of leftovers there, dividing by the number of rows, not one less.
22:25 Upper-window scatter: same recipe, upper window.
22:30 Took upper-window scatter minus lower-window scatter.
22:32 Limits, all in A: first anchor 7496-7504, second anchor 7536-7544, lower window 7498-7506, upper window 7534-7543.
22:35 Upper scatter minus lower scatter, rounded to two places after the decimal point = 0.10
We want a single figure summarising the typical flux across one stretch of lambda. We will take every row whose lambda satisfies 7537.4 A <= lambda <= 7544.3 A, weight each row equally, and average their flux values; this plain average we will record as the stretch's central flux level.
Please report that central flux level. 4.8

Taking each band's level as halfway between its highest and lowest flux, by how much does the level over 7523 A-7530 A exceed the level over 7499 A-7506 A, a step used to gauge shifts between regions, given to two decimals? -0.28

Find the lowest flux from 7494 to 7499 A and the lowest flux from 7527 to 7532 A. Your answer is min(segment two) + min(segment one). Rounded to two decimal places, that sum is 8.85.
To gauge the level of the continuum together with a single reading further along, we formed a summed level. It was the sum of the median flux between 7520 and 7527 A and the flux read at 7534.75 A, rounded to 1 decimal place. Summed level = 9.7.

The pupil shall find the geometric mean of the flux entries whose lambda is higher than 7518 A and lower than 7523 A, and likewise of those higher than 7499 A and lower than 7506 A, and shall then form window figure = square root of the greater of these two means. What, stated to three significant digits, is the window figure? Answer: 2.21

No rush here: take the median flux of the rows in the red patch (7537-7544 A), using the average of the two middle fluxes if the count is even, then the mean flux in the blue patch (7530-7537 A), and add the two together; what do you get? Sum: 9.6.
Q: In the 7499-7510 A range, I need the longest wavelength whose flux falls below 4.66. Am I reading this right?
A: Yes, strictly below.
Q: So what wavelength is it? 7508.77 A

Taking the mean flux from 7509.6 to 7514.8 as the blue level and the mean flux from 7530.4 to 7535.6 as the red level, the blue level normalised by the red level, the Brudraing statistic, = 0.93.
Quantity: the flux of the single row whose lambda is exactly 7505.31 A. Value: 4.7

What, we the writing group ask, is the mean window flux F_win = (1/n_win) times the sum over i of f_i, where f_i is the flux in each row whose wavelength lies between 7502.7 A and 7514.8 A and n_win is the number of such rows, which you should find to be 4.62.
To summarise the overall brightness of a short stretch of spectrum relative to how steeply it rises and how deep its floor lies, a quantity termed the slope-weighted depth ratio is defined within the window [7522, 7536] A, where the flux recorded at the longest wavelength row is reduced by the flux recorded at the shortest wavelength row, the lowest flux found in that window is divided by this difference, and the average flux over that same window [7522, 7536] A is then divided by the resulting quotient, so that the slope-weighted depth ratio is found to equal 1.00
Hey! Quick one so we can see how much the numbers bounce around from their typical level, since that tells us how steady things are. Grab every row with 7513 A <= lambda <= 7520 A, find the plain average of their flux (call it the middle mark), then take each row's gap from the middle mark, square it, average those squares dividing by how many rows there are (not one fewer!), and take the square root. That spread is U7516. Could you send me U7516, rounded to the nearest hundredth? 0.15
